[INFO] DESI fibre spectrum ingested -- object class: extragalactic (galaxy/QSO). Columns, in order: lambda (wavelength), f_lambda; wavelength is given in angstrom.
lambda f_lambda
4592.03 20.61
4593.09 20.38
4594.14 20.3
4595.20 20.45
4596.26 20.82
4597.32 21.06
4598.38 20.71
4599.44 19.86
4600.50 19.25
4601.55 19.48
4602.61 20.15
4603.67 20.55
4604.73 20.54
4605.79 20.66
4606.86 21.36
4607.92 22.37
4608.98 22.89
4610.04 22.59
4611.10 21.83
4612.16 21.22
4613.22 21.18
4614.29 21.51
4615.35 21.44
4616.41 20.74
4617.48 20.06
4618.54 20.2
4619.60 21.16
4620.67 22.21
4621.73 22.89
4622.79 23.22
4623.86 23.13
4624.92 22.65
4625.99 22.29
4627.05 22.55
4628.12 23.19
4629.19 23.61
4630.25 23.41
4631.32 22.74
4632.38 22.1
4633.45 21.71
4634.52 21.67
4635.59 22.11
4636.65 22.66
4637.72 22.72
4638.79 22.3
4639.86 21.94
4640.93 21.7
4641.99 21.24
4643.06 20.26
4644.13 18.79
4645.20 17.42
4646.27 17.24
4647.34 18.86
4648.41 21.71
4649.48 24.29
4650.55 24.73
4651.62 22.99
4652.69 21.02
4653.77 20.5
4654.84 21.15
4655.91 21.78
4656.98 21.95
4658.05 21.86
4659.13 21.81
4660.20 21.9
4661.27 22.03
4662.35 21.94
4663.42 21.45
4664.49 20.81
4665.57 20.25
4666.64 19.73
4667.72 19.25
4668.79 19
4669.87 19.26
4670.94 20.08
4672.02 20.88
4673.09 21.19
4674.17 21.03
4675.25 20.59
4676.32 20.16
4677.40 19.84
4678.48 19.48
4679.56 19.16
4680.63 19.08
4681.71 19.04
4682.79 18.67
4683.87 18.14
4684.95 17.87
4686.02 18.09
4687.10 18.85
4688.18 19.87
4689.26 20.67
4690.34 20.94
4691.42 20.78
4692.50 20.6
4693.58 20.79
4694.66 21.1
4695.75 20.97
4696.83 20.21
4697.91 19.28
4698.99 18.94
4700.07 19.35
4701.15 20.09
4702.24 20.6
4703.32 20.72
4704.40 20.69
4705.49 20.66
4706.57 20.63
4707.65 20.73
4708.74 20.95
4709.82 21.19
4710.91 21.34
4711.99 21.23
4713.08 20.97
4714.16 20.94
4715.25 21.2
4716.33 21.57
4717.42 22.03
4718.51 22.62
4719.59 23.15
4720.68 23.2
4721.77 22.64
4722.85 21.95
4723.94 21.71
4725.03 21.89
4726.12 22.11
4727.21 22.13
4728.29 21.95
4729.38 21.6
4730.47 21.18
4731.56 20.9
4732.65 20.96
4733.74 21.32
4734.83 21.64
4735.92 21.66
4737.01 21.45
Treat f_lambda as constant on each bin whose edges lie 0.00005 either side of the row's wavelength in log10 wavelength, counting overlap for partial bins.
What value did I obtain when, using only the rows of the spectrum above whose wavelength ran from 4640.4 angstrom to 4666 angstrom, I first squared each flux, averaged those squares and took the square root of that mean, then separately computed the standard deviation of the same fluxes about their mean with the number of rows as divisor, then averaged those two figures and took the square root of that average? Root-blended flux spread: 3.39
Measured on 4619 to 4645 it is 3.41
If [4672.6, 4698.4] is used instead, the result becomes 3.23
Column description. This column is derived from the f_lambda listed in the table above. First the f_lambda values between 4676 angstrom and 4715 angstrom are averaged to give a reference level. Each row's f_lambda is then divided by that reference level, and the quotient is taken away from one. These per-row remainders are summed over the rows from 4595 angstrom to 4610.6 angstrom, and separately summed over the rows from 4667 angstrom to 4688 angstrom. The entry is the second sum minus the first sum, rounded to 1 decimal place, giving 1.2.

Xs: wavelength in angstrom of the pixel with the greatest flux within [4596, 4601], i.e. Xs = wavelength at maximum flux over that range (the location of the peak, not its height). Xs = 4597.32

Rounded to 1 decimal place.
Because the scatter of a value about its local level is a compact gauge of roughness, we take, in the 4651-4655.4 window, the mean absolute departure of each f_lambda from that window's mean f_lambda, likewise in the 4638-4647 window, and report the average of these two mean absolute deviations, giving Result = 1.3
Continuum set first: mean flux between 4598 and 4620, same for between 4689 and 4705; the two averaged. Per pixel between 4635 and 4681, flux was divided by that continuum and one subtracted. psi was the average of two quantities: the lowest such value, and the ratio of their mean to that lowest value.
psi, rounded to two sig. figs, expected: -0.12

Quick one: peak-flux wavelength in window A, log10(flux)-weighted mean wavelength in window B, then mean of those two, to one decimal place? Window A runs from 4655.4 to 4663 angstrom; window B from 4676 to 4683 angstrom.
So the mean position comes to 4670.4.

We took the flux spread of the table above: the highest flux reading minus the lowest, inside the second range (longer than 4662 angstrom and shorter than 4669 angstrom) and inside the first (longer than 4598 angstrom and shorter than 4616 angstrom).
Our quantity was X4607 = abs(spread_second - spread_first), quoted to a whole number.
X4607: 1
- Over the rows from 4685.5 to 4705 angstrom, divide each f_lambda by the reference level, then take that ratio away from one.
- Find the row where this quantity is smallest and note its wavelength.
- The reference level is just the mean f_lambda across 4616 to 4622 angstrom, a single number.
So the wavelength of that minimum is 4694.66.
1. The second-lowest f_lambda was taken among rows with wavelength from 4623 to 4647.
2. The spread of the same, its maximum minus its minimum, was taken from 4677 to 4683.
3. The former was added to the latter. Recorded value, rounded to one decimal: 18.6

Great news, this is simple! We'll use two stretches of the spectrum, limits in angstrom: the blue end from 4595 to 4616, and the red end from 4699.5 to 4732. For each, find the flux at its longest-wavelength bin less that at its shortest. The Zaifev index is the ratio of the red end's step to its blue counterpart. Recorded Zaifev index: 1.6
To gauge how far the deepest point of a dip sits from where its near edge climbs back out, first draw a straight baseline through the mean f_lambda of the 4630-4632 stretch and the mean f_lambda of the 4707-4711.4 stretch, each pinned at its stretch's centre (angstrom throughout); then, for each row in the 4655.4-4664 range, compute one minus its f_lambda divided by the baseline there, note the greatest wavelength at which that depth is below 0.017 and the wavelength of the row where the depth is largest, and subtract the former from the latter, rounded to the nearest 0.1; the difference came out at 1.1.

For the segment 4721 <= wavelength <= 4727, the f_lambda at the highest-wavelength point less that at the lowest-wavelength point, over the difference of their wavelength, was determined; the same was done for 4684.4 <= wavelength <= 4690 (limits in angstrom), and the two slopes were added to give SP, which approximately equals 0.53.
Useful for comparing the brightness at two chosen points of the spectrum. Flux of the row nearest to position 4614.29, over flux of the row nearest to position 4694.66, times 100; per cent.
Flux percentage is 102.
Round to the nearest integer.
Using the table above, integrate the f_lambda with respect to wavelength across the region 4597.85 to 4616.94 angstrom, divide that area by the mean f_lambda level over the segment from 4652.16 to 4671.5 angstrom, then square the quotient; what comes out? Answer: 370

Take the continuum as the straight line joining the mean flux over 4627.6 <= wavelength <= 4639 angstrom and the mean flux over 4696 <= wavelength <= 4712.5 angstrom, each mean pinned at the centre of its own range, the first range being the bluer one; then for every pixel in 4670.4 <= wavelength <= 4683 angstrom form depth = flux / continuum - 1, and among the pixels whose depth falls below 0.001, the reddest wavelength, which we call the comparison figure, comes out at 4682.79 angstrom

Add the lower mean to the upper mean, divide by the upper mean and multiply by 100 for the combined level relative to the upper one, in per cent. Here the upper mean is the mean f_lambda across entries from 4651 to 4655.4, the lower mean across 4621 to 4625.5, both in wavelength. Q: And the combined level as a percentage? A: 207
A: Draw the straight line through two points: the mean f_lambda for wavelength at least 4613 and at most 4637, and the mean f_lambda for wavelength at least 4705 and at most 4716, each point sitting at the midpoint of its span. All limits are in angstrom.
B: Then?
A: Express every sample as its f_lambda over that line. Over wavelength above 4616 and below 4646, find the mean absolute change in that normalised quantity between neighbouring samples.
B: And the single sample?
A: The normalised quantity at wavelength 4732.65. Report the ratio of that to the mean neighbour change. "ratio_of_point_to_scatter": 42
